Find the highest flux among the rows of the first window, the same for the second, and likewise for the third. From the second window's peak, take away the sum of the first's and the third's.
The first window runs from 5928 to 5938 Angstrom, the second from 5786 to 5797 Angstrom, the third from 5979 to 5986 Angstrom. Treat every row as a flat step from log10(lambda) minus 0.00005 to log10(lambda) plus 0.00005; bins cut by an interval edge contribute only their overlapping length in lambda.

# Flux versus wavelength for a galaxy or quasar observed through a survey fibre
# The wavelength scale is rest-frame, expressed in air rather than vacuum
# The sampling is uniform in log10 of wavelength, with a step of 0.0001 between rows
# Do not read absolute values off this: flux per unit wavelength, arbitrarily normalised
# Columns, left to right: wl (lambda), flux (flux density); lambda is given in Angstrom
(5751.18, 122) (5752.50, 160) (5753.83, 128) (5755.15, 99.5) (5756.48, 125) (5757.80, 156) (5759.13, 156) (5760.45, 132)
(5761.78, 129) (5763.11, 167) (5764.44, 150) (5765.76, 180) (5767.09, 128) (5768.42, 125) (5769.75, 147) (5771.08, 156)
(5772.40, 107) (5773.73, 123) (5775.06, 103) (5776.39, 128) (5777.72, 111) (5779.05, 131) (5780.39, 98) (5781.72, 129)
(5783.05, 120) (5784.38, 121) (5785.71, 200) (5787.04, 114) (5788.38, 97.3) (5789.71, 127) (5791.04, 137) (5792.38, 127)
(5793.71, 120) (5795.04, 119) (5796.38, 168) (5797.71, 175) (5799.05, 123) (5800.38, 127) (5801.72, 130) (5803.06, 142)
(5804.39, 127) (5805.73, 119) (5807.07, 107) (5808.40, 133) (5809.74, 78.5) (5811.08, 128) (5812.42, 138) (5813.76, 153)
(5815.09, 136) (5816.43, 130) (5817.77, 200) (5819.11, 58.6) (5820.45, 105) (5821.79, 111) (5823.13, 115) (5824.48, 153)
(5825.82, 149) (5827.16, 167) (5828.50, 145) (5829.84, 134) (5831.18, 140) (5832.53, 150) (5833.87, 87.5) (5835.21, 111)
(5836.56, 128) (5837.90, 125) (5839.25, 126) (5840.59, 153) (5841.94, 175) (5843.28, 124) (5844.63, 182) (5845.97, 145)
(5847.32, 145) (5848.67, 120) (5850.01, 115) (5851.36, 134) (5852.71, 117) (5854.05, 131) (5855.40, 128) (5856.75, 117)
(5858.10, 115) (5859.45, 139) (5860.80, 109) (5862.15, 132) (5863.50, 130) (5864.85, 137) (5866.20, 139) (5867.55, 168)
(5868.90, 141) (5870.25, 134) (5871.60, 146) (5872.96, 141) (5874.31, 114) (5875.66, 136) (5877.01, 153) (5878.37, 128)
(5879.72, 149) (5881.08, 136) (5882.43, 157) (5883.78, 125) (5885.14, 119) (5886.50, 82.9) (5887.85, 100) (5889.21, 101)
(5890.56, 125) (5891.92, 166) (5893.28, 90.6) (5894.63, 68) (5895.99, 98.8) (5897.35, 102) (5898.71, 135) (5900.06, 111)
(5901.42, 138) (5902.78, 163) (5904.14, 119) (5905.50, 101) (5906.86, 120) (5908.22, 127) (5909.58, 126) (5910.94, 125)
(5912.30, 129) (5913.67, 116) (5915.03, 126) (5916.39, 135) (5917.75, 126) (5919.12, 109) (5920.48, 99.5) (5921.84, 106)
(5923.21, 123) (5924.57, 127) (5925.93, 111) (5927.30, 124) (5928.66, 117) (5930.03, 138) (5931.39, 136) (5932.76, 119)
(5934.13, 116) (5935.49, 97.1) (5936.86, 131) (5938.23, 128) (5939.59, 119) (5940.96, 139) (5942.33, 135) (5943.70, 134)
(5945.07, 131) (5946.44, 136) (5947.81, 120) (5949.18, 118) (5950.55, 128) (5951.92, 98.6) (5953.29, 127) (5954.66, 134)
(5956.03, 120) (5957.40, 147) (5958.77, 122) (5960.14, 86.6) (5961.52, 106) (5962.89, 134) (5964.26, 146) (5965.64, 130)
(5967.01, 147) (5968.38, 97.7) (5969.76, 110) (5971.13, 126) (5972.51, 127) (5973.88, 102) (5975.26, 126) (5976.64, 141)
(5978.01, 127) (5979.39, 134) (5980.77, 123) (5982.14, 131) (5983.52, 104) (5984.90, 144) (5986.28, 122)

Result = -114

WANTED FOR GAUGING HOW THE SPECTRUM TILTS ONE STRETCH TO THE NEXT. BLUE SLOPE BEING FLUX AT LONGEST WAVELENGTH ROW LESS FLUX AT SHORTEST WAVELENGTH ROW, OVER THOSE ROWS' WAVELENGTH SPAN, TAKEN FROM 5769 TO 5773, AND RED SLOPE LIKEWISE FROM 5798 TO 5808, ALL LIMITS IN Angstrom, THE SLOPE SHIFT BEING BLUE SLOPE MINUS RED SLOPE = -13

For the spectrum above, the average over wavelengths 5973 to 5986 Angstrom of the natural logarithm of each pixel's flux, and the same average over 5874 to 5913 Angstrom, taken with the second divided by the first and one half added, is 1.49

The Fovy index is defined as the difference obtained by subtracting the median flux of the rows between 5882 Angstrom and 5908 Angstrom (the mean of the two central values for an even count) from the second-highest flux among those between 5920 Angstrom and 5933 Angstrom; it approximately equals 17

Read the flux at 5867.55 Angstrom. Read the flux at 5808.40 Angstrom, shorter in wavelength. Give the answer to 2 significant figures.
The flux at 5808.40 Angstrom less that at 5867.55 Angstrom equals -35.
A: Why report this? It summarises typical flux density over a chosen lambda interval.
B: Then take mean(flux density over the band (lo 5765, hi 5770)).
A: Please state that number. 145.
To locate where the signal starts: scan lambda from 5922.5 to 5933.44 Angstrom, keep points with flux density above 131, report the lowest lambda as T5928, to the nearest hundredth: 5930.03 Angstrom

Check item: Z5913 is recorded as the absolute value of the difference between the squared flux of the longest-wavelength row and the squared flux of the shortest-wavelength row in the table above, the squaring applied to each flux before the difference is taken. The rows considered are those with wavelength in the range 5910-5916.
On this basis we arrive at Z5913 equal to 251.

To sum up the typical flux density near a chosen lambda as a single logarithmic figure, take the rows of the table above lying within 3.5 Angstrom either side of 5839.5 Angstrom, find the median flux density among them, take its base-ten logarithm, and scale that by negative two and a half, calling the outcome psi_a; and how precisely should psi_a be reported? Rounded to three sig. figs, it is -5.27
